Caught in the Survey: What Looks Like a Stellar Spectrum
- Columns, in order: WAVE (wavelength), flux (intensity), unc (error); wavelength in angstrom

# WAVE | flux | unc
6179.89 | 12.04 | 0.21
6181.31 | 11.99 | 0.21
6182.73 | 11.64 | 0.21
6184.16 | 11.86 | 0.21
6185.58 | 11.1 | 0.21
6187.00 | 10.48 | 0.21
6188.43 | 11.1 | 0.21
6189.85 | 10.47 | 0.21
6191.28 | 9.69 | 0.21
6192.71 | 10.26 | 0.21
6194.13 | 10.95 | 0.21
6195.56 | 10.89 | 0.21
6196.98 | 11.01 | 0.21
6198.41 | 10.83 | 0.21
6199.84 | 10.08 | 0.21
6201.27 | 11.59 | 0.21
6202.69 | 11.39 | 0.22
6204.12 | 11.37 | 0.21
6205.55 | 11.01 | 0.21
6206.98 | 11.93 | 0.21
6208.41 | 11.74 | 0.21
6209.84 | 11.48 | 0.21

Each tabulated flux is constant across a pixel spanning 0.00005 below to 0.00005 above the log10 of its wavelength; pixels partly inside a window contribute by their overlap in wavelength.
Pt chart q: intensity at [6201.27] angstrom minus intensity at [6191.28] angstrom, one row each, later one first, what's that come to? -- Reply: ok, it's 1.9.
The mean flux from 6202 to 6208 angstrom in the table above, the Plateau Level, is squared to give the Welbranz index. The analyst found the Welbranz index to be 131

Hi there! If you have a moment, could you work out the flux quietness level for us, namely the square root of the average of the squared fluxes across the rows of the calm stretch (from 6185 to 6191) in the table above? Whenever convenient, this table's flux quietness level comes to 10.8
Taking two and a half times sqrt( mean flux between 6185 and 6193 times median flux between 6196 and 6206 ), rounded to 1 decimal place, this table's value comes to 26.9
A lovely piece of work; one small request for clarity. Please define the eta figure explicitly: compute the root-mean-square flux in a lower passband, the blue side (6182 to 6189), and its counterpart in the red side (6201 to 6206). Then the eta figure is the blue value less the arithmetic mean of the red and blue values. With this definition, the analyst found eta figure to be 0.0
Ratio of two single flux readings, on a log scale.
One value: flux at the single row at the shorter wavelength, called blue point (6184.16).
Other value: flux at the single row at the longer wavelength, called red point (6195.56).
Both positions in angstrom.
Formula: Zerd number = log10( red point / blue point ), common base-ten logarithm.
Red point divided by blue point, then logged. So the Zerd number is -0.04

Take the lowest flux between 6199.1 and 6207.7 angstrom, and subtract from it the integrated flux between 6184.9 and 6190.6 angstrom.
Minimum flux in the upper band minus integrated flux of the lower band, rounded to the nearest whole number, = -51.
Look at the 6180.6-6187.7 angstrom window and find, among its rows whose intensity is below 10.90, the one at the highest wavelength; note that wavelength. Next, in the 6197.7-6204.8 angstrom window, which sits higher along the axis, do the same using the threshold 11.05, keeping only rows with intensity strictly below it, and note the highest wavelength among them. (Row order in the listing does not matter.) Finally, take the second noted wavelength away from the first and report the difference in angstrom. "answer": -12.8 angstrom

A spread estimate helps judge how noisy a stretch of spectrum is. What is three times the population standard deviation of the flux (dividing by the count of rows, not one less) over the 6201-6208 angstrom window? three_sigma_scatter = 0.90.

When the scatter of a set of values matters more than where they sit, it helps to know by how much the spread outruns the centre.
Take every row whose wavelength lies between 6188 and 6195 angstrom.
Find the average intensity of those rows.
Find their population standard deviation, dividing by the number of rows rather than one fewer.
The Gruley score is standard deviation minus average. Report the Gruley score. -10.0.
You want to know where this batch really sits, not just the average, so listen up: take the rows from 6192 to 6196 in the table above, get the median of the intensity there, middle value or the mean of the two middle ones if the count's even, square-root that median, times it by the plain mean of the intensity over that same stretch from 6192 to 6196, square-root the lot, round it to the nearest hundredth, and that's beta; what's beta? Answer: 5.94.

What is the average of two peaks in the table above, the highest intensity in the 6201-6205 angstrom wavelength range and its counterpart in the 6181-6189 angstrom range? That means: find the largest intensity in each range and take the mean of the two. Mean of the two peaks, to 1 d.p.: 11.8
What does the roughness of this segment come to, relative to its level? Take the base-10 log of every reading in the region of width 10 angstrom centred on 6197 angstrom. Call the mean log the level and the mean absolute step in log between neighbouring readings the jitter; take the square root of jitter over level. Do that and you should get 0.147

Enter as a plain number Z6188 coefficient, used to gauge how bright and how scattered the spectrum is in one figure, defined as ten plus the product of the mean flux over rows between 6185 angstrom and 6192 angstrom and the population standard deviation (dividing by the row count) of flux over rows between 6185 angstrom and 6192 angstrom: 15.5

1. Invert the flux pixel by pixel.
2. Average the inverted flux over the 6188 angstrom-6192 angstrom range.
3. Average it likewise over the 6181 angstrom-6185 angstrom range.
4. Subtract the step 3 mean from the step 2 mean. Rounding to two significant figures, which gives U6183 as 0.012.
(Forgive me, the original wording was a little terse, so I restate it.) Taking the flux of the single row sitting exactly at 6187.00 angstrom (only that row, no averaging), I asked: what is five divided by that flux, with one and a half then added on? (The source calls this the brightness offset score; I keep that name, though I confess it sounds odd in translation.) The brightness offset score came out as 1.98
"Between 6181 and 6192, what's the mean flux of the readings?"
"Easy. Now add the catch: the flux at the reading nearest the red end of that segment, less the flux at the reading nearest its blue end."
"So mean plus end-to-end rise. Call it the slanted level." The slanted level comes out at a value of 8.7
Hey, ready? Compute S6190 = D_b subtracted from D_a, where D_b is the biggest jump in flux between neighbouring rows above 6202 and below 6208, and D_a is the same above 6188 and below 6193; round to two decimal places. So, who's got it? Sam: -0.14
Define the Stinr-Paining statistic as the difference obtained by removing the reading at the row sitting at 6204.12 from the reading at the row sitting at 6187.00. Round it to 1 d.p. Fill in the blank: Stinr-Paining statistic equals -0.9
